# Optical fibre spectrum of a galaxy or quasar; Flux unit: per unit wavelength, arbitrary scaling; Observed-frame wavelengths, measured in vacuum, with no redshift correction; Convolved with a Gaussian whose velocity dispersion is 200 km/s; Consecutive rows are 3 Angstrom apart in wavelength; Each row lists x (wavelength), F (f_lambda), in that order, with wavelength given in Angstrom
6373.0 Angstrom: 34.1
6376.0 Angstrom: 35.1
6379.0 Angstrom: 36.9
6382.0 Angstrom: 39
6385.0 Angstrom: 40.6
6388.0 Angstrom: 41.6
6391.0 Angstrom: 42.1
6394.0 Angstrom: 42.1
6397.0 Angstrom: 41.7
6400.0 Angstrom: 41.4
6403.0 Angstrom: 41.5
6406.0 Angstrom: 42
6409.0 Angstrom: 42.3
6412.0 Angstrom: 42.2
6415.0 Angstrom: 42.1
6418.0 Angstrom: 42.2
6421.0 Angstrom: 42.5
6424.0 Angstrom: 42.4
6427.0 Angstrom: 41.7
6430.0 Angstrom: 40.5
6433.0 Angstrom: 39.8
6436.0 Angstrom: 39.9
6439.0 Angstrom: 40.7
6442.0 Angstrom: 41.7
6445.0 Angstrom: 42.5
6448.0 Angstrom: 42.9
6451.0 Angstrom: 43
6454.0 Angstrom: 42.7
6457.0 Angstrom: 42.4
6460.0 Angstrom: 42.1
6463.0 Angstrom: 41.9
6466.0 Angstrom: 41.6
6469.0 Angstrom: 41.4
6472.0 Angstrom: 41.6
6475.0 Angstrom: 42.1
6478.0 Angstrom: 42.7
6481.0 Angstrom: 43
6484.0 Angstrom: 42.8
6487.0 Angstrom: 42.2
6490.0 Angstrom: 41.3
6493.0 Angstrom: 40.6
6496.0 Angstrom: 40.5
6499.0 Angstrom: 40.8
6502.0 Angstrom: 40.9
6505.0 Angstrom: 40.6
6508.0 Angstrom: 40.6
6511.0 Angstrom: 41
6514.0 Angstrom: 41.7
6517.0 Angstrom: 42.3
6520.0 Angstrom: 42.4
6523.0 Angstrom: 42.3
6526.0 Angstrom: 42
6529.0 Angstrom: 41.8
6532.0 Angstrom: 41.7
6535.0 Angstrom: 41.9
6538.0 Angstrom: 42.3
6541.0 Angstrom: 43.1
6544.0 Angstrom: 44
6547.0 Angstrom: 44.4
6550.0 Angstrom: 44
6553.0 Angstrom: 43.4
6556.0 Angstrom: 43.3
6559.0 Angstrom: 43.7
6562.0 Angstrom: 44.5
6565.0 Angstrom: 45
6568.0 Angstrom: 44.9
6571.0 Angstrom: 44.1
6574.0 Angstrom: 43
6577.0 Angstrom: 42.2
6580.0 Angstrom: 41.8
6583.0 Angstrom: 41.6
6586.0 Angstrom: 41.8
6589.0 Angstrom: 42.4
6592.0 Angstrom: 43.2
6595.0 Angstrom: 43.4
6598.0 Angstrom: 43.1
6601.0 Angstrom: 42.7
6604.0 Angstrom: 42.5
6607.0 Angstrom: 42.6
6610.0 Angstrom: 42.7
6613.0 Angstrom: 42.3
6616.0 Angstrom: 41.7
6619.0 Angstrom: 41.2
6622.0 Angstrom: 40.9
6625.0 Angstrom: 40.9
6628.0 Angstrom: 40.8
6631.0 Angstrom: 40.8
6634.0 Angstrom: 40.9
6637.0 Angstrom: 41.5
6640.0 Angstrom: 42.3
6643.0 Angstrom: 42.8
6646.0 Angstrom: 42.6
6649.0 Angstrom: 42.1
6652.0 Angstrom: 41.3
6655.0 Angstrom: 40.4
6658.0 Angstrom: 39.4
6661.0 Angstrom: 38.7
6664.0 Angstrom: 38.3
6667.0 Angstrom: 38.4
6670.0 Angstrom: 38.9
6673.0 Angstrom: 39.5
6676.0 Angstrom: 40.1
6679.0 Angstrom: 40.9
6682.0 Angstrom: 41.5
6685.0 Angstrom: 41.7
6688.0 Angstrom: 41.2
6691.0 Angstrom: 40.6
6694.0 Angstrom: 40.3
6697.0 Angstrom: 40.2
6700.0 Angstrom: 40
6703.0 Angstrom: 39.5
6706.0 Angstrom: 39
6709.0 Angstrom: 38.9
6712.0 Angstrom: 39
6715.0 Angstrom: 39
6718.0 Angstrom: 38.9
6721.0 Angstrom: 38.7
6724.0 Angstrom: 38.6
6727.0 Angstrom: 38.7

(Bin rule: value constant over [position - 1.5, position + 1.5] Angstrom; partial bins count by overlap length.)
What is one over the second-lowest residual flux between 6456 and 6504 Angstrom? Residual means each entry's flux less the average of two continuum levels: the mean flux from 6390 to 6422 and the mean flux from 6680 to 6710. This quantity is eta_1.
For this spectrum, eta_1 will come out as -1.8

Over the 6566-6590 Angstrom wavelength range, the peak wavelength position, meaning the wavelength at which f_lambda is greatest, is 6568.0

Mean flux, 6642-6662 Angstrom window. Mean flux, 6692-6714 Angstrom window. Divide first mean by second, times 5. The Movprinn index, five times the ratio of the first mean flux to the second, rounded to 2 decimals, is 5.19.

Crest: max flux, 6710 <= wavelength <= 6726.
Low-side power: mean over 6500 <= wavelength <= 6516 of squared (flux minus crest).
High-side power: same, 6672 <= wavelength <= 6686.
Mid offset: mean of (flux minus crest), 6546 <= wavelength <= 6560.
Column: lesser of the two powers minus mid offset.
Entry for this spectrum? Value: -1.0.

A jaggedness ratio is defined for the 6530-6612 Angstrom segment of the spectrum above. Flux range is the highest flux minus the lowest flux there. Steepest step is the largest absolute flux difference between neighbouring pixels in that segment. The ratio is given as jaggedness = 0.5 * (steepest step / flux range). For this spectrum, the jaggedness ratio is 0.162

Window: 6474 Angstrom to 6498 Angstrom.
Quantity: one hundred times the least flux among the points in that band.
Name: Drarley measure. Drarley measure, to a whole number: 4050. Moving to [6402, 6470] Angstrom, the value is 3980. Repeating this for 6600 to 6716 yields 3830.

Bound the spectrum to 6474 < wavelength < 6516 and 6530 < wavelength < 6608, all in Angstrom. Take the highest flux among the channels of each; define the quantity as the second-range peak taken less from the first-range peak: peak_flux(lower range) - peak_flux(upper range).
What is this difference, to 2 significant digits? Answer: -2.0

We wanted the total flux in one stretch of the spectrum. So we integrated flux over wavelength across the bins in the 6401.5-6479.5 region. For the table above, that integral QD 3265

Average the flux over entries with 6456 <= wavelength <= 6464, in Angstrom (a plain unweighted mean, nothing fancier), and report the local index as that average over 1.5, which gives 28.09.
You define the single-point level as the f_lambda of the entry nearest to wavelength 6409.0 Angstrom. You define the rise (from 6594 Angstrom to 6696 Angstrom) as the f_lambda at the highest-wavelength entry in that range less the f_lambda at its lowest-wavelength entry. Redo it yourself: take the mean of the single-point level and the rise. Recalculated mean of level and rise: 19.6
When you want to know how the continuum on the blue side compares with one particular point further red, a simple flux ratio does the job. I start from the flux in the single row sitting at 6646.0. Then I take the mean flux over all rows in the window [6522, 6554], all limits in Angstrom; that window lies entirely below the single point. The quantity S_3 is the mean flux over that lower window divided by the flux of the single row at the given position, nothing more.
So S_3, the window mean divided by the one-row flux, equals 1.00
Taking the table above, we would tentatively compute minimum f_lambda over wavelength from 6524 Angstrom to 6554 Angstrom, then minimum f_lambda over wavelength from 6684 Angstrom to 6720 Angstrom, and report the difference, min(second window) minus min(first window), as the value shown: -3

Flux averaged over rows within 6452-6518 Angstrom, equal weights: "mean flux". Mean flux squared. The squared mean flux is 1737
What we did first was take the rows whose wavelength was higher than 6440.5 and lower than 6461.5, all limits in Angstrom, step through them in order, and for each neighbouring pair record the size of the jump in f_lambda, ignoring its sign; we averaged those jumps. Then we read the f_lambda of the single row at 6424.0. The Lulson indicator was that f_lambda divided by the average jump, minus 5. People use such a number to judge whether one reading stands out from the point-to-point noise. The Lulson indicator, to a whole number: 111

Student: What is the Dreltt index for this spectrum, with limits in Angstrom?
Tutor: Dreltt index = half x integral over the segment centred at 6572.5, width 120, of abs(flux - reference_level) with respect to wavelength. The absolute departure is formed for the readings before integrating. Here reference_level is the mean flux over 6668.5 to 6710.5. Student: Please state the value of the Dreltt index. 147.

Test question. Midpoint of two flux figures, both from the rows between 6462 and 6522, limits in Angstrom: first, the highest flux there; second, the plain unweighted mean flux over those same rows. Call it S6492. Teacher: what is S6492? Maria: 42.3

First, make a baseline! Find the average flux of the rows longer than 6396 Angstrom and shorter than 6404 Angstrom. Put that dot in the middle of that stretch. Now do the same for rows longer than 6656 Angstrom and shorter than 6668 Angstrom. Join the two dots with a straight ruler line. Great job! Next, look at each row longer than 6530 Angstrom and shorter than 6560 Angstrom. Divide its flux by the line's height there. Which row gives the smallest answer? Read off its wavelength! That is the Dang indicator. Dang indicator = 6532.0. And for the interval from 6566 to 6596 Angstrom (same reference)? 6583.0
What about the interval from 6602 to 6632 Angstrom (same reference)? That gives 6628.0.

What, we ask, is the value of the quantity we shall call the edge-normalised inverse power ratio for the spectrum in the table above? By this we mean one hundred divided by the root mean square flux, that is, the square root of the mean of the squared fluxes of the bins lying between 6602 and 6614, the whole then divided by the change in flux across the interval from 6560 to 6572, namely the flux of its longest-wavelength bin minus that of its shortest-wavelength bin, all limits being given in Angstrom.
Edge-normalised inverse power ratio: -5.9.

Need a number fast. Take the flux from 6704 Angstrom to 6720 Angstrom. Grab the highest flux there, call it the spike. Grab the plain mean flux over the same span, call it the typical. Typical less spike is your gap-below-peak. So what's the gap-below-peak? 0.0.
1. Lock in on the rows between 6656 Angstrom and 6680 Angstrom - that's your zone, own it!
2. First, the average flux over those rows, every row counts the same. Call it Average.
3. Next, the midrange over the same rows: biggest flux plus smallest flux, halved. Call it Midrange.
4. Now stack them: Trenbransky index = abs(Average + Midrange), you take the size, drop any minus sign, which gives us 79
